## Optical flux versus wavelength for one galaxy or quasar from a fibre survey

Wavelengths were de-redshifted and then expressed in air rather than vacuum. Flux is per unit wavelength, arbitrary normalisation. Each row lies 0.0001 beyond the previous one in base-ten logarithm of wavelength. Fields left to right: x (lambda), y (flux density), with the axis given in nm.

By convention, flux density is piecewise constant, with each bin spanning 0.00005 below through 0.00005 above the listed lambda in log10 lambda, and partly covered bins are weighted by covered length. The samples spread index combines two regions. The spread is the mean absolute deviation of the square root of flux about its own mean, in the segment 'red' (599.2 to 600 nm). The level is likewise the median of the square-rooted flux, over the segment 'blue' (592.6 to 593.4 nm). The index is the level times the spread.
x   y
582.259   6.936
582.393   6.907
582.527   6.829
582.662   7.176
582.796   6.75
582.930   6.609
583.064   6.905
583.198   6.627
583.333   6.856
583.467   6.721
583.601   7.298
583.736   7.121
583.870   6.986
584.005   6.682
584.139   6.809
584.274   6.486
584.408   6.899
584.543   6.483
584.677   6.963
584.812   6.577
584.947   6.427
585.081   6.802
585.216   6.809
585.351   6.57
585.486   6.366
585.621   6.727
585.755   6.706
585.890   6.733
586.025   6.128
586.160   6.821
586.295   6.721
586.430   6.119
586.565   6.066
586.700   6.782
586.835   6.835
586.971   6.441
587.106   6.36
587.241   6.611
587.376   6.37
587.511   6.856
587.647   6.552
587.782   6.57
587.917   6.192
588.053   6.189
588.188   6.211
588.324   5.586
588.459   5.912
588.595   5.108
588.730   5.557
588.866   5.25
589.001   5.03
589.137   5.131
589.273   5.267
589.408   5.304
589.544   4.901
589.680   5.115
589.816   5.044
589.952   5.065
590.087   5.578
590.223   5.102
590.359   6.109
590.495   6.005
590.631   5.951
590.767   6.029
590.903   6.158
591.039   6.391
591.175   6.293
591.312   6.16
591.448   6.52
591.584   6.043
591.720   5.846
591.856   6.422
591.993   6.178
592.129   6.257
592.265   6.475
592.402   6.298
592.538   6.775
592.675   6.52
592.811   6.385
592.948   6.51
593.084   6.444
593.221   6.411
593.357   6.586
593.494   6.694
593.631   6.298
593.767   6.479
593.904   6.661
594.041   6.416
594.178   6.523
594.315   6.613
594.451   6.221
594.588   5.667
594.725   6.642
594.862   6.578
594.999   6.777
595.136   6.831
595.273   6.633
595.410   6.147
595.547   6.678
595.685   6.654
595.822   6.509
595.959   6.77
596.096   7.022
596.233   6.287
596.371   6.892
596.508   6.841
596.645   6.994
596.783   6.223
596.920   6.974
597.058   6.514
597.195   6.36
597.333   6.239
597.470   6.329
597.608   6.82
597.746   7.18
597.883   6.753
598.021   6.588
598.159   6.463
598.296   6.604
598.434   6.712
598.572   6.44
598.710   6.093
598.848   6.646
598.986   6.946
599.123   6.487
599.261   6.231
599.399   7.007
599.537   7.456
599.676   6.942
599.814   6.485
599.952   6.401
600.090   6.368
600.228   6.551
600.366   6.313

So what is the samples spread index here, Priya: 0.19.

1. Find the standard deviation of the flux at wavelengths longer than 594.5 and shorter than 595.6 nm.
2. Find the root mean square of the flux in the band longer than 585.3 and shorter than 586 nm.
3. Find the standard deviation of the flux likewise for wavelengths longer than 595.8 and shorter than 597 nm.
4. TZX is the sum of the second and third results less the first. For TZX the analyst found 6.54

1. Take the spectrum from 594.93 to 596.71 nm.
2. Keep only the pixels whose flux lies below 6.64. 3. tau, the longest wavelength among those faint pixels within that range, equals 596.233 nm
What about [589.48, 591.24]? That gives 591.175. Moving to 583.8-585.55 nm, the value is 585.486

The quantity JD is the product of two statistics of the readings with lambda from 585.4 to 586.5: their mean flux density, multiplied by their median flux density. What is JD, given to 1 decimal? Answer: 43.9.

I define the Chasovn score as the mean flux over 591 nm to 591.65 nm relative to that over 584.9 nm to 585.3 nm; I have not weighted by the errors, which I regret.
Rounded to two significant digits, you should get 0.94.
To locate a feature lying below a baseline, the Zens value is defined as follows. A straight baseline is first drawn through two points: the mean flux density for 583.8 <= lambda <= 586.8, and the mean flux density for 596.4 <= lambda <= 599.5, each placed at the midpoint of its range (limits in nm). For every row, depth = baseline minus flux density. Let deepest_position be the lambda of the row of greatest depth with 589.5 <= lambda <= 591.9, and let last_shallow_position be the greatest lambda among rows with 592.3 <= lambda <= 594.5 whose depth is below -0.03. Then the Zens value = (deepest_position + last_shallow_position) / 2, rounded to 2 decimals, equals 591.72 nm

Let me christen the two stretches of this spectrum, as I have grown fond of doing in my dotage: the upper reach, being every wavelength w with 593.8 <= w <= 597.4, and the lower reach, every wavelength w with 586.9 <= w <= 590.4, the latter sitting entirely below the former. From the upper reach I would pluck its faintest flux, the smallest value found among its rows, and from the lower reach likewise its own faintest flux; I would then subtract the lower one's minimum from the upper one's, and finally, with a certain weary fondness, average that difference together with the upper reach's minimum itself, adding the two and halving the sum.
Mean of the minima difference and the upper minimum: 3.2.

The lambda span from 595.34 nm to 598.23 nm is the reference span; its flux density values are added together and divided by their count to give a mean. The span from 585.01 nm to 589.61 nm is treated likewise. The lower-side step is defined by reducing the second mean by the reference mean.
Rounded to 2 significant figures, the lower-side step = -0.47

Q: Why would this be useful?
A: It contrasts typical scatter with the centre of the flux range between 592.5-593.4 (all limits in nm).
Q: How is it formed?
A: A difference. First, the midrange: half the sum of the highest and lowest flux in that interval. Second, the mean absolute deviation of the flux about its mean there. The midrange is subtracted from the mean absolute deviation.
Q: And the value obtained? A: -6.5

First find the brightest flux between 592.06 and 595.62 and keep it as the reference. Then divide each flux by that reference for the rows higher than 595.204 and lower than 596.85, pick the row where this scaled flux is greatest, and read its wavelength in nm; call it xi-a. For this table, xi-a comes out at 596.096 nm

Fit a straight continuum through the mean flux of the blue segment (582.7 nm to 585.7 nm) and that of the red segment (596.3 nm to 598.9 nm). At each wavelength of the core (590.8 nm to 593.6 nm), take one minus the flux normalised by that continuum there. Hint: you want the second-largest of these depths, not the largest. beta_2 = 0.09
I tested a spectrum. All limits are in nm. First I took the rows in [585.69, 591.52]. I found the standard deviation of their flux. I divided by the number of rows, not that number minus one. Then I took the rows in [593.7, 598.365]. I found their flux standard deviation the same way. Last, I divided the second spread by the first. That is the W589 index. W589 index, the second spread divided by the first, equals 0.5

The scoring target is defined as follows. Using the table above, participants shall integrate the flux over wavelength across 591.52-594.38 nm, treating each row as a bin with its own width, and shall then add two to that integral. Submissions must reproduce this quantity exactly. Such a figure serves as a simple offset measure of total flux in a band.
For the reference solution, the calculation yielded 20.4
